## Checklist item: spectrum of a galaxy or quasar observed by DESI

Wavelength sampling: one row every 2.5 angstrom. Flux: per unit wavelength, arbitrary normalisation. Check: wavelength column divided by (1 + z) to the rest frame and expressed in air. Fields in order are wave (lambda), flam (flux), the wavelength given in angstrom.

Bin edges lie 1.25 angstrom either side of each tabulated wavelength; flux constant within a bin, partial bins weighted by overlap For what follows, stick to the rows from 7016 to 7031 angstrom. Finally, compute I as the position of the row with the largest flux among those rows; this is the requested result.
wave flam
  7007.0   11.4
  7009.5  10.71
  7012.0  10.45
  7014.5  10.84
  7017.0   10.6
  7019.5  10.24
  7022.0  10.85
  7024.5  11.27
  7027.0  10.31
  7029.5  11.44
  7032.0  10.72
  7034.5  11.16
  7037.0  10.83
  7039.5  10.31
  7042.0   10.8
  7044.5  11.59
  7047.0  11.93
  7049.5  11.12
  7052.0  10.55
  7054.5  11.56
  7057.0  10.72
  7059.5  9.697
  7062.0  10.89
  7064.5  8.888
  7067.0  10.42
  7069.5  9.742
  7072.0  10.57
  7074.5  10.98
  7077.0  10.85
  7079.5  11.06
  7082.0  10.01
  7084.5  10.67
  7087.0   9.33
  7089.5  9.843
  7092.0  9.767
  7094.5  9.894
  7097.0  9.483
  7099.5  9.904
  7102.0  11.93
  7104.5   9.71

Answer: 7029.5 angstrom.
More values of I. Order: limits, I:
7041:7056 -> 7047.0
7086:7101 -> 7099.5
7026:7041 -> 7029.5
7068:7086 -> 7079.5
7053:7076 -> 7054.5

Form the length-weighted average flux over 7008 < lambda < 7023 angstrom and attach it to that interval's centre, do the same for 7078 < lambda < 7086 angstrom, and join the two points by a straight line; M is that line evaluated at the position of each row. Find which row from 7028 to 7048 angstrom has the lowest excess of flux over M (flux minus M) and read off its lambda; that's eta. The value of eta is 7039.5 angstrom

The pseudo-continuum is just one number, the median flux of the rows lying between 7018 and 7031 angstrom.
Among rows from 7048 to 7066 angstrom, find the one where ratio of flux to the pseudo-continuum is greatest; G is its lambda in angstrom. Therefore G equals 7054.5 angstrom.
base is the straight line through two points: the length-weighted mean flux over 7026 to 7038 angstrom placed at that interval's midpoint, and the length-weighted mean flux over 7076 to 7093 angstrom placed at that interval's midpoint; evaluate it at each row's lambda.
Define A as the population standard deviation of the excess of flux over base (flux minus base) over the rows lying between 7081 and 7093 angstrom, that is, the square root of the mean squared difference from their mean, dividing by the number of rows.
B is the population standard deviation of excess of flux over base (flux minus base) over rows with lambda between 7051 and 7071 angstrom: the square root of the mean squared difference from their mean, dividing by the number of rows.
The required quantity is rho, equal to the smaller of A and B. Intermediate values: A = 0.42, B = 0.7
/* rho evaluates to 0.42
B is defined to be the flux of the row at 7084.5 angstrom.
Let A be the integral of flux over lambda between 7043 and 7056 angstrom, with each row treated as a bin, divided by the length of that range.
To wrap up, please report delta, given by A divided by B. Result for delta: 1.06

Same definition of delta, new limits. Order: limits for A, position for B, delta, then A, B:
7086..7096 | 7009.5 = 0.91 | 9.7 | 10.71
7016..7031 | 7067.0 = 1.04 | 10.8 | 10.42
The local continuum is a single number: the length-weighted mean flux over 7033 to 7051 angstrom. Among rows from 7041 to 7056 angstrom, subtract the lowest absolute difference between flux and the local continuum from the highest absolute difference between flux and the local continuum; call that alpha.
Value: 0.81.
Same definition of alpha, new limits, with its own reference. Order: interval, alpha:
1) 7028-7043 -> 0.72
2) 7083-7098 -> 1.34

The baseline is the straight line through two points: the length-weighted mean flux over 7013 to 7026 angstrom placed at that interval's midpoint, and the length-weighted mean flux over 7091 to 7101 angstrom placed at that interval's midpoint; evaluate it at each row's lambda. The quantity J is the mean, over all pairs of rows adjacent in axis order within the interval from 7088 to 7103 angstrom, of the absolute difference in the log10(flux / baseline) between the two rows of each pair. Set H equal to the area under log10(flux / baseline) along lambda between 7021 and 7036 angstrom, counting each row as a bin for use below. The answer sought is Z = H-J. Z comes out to 0.2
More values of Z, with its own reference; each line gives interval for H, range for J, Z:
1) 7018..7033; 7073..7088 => 0.0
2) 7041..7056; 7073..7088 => 0.5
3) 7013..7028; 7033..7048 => -0.1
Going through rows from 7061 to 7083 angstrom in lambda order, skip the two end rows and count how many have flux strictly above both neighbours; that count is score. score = 3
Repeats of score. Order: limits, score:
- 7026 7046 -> 2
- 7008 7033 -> 3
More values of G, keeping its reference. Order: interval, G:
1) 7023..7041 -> 7029.5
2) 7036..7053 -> 7047.0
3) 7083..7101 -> 7084.5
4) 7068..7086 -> 7079.5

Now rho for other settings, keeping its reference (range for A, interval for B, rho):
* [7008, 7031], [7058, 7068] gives 0.43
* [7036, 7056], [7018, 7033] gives 0.47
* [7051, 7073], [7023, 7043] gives 0.37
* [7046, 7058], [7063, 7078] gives 0.49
